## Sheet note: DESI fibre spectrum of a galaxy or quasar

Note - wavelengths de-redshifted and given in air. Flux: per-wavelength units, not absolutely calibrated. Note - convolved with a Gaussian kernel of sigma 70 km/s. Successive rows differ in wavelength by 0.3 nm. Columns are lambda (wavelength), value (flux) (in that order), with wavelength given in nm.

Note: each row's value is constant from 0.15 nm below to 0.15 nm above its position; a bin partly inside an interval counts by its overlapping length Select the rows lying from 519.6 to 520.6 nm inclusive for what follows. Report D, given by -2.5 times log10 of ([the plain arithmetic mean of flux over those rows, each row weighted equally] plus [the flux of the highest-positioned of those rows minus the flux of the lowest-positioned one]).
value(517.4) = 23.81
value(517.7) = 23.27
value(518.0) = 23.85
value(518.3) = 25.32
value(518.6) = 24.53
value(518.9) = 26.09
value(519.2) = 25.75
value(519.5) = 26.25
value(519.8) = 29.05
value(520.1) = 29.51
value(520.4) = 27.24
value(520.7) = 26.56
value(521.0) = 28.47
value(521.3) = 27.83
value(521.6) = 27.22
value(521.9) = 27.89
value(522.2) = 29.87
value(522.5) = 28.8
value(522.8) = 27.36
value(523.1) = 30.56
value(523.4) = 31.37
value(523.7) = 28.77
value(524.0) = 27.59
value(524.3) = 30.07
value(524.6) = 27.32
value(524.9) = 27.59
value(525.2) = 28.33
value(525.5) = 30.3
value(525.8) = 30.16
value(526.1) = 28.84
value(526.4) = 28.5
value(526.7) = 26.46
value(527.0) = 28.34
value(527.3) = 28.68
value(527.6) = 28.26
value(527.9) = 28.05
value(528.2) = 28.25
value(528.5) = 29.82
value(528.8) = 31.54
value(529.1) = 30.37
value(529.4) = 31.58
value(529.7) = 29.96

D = -3.57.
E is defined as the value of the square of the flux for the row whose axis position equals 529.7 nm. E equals 898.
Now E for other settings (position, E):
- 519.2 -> 663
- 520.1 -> 871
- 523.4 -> 984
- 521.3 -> 775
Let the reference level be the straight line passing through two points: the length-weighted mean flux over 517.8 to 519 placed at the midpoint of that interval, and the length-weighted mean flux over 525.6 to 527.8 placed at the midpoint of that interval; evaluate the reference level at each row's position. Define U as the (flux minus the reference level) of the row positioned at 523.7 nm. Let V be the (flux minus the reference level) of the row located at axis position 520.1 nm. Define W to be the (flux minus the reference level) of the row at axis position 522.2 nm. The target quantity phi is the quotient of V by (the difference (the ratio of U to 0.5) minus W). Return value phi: -24.1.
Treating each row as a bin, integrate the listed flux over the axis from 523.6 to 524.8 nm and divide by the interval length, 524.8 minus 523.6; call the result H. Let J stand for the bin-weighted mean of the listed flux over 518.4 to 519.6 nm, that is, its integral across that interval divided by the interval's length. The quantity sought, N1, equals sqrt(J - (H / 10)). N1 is 4.77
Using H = 28.4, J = 25.6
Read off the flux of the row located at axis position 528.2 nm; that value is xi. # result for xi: 28.25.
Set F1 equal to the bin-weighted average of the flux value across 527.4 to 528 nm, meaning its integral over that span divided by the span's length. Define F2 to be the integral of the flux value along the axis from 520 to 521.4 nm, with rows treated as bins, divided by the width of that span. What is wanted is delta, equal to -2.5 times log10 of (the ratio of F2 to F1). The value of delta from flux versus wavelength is 0.01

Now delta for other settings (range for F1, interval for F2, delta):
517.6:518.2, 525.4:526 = -0.26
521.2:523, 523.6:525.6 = -0.01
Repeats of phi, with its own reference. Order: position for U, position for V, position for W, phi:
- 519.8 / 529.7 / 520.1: 0.0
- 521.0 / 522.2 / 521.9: 1.0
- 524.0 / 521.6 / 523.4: -0.3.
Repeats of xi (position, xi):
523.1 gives 30.56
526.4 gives 28.5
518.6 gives 24.53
